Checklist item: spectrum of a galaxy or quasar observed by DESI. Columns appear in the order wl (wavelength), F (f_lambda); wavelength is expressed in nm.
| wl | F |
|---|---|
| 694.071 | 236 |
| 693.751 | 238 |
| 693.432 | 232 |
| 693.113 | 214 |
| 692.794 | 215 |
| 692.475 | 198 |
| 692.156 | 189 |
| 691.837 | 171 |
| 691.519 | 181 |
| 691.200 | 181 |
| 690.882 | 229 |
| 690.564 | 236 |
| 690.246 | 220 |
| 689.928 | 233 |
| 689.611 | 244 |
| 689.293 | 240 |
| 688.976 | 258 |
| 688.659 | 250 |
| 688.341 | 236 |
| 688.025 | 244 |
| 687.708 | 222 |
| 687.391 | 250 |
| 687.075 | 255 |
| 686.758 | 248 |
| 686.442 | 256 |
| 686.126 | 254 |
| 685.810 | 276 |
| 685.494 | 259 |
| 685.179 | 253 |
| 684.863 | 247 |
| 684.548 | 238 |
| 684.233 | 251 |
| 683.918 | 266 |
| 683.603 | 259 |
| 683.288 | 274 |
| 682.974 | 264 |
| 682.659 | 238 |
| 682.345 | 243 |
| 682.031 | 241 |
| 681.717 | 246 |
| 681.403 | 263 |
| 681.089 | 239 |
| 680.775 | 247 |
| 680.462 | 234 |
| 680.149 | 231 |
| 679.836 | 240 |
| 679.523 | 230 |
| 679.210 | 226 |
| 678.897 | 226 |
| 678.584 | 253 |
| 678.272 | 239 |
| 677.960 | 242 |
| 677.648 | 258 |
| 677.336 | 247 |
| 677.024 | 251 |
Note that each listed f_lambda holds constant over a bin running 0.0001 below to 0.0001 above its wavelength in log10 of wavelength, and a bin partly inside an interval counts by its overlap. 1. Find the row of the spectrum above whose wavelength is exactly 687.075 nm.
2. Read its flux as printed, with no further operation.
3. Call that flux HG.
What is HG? 255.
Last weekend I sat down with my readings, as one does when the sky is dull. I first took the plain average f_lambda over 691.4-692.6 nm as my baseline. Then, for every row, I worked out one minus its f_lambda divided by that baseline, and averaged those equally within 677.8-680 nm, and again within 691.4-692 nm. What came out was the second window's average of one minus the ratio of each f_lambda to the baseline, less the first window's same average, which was 0.33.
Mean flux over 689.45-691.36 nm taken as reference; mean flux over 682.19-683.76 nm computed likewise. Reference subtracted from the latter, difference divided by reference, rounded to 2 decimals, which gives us 0.14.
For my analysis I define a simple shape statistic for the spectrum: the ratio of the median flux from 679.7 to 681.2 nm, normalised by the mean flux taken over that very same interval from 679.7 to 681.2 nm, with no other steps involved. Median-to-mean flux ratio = 1.00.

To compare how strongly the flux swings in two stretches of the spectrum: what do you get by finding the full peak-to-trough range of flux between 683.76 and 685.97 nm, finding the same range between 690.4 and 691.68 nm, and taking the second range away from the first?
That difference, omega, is -17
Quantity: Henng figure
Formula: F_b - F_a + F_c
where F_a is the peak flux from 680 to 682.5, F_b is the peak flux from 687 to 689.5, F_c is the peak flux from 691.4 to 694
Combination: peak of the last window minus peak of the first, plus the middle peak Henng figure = 233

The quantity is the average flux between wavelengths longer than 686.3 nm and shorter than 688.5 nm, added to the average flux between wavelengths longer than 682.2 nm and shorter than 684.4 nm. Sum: 501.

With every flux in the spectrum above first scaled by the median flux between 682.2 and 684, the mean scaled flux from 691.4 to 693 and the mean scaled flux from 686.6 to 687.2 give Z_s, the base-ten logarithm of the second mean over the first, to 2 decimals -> 0.12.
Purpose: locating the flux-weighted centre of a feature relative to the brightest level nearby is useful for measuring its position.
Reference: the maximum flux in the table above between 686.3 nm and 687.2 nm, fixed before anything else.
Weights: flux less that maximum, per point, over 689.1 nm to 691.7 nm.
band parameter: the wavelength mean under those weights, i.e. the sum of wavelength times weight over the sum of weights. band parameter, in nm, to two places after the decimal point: 690.81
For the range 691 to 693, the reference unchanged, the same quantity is 691.90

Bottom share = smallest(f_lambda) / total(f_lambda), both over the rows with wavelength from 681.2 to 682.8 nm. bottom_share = 0.193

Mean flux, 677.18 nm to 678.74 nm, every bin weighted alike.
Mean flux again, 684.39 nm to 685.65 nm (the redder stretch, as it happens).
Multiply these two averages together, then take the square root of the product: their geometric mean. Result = 249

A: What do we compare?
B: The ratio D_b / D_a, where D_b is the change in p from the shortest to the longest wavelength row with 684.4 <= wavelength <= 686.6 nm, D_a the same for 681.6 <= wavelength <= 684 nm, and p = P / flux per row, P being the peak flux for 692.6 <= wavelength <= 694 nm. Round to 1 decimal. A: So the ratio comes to 1.0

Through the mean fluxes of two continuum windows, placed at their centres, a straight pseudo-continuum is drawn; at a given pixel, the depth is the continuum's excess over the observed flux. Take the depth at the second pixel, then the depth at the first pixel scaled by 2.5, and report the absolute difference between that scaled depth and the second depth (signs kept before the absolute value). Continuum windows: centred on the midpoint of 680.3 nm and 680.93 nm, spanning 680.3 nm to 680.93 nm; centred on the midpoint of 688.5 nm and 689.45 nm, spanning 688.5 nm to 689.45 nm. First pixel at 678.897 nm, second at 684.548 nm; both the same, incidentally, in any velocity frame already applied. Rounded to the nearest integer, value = 25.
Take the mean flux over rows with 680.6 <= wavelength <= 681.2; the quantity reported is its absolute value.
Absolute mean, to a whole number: 243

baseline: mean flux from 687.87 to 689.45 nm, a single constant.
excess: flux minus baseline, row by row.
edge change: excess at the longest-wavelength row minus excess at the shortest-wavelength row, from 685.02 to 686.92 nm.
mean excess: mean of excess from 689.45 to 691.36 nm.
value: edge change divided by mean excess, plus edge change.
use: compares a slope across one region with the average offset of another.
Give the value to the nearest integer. -5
